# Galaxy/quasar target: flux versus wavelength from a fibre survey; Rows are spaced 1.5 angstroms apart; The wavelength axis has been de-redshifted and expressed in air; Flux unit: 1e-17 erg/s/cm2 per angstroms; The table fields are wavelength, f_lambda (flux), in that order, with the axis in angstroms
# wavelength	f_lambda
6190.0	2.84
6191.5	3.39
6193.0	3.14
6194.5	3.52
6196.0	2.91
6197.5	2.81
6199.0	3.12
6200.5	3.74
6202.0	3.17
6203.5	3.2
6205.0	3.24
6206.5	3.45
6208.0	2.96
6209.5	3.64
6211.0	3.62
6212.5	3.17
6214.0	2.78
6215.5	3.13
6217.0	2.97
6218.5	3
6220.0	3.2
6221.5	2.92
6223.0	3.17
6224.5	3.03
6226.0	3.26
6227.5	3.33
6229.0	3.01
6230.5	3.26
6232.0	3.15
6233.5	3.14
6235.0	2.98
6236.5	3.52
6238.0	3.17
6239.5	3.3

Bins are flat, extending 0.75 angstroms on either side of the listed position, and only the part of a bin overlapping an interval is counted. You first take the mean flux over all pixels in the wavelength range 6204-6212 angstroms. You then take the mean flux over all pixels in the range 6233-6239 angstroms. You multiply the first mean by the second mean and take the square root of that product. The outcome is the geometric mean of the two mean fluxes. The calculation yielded 3.29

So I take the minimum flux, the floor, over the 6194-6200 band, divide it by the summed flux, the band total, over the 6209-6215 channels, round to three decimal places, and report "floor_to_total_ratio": 0.213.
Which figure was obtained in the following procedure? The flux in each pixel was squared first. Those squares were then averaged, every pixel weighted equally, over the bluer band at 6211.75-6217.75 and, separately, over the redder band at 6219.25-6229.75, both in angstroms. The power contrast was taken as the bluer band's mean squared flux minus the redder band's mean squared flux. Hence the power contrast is -0.7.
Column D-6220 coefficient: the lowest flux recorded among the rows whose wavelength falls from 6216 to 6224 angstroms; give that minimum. 2.92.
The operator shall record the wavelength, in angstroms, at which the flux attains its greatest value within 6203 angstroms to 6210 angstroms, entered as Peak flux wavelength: 6209.5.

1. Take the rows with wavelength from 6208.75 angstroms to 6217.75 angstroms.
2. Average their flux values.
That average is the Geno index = 3.218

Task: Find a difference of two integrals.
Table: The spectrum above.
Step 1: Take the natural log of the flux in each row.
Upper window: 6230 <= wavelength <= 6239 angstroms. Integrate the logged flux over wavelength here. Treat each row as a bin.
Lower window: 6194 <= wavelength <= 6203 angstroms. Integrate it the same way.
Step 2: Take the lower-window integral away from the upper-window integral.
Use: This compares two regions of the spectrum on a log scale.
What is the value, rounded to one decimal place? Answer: 0.0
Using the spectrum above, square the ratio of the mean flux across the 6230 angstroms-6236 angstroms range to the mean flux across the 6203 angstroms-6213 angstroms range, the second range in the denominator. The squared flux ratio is 0.89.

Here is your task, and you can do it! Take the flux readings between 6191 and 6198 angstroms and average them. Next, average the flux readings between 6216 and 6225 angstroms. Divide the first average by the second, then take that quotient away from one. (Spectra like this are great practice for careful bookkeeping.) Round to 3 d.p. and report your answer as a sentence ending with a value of -0.035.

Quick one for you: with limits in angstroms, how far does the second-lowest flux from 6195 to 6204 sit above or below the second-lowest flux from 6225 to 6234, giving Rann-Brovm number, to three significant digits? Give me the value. -0.230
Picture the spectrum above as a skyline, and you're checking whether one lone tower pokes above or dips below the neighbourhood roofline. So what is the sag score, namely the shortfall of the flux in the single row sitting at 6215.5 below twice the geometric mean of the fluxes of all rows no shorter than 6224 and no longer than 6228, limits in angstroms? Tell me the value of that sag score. 3.3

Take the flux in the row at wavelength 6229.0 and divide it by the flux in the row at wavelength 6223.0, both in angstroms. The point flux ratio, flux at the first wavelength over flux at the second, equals 0.95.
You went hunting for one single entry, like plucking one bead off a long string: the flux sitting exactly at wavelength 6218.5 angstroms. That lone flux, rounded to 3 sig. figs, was 3.00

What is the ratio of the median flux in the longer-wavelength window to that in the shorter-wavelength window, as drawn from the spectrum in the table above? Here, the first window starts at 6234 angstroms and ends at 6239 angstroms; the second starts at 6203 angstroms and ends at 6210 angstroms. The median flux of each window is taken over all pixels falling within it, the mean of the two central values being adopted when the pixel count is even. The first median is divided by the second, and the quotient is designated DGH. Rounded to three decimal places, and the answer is 0.978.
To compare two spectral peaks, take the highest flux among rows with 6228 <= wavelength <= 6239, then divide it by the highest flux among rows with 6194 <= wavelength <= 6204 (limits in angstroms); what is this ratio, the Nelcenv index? 0.94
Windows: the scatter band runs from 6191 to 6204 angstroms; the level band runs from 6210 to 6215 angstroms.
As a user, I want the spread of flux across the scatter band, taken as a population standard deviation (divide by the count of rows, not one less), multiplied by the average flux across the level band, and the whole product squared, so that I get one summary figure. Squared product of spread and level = 0.8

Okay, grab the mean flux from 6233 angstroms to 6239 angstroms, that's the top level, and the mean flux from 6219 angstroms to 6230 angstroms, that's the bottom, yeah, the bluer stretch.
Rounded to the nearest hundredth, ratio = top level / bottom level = 1.02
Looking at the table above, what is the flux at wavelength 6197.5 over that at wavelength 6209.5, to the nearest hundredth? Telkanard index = 0.77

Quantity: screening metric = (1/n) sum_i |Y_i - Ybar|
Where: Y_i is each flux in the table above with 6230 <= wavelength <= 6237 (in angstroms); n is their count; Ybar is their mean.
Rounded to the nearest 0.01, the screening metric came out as 0.14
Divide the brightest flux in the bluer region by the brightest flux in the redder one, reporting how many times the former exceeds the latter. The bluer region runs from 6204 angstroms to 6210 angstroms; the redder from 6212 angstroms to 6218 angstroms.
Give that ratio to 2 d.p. 1.15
